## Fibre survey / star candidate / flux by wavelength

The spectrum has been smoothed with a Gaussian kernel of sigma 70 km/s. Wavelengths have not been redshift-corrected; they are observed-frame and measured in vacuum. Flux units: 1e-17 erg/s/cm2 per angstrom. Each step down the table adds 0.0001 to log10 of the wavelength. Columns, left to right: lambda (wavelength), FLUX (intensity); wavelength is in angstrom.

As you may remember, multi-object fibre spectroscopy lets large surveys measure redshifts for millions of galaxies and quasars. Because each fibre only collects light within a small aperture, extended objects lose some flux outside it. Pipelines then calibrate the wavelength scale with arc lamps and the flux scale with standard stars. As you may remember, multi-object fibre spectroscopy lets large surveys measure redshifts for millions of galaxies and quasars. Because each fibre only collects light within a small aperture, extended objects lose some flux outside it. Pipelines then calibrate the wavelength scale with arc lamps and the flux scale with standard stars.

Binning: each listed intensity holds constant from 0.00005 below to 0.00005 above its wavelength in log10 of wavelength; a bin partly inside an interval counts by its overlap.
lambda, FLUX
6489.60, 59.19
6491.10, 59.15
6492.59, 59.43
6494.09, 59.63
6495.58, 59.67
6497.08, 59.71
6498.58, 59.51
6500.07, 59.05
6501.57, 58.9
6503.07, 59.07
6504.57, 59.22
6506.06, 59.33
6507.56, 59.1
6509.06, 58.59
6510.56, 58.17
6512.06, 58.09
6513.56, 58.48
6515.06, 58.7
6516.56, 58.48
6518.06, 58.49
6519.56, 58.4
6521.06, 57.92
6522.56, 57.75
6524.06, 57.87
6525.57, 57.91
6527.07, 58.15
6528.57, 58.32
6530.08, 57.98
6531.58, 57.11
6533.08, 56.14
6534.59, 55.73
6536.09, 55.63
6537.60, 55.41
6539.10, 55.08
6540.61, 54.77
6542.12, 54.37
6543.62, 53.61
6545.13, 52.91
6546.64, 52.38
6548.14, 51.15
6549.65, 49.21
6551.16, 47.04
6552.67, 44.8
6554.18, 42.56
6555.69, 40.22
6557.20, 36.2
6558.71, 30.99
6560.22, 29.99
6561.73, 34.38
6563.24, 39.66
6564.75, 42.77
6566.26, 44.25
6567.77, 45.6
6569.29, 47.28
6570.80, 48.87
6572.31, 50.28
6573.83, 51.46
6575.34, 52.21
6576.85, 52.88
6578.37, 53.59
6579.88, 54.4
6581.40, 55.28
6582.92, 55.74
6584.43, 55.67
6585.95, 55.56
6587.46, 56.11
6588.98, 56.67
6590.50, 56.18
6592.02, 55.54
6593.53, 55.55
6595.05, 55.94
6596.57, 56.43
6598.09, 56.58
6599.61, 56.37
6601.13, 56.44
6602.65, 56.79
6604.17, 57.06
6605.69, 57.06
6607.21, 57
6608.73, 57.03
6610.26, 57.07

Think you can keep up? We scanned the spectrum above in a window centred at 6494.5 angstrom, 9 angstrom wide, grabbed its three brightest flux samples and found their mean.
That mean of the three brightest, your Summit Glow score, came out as 59.7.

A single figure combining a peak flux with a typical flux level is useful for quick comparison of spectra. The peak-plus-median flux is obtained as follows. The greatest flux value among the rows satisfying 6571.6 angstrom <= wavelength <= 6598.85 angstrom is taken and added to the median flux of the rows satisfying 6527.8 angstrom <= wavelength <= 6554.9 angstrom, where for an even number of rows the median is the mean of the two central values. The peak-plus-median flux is 111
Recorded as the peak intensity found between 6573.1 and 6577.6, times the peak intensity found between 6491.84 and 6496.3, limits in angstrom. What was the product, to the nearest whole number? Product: 3155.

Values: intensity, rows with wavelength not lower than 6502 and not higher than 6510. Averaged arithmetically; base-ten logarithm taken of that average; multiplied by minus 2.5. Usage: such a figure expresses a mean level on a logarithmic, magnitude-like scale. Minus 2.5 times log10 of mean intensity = -4.43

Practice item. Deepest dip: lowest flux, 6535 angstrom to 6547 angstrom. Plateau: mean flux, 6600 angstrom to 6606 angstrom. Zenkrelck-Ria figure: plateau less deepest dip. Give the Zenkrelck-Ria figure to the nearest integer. 4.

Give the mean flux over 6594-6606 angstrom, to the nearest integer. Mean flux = 57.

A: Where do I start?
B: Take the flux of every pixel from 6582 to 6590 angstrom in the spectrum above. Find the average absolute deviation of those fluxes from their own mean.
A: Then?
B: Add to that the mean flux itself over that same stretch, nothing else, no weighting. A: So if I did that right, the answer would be 56.3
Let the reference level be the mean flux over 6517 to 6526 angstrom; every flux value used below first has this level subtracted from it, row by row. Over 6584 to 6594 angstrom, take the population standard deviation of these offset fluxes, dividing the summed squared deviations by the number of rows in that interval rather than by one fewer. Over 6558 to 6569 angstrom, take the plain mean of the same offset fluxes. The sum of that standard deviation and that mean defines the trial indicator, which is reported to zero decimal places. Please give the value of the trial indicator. -19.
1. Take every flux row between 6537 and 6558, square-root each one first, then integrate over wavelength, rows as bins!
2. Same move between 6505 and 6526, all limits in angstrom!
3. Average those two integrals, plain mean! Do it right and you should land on 154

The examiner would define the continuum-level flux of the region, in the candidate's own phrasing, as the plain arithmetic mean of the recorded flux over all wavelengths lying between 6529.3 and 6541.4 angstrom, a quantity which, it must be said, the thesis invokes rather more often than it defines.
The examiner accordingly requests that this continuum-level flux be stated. 56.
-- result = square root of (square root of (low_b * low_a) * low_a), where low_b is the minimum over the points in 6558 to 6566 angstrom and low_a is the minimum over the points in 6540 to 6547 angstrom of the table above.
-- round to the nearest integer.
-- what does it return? 46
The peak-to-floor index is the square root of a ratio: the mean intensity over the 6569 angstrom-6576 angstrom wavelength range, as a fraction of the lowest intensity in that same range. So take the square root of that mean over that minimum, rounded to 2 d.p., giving 1.03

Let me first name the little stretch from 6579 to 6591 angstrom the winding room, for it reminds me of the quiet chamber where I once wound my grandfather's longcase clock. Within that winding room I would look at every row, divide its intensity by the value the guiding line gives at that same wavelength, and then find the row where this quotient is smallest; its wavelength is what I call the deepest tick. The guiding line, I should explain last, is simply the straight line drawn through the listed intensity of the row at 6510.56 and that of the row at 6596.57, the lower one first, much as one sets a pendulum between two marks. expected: 6579.88 angstrom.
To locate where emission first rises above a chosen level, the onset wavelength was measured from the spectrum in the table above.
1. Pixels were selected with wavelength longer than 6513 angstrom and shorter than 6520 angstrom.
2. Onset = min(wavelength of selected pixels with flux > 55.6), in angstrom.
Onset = 6513.56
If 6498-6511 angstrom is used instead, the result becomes 6498.58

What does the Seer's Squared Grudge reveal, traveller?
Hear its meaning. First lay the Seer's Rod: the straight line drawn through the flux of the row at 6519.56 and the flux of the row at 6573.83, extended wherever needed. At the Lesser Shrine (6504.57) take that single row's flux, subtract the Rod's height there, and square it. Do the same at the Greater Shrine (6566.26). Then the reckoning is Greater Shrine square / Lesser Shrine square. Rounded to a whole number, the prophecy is 56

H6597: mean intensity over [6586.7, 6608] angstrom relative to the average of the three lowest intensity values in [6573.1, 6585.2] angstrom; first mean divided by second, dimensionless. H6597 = 1.1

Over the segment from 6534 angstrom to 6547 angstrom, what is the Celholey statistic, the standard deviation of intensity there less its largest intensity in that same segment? -55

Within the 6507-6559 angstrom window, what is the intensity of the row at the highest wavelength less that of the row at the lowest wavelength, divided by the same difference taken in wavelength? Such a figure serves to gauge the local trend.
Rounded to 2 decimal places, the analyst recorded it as -0.55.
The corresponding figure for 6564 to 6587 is 0.60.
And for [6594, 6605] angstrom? 0.12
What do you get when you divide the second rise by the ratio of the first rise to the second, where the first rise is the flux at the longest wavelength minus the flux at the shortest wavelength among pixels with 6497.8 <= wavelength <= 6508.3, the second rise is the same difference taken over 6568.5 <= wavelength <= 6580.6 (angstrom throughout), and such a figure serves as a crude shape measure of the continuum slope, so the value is -124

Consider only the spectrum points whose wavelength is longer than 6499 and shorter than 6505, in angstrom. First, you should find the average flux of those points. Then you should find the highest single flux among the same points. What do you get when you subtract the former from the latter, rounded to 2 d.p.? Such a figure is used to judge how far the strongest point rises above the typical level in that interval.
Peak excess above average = 0.16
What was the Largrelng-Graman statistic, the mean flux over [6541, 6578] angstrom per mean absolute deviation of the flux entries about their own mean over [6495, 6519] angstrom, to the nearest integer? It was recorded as 108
